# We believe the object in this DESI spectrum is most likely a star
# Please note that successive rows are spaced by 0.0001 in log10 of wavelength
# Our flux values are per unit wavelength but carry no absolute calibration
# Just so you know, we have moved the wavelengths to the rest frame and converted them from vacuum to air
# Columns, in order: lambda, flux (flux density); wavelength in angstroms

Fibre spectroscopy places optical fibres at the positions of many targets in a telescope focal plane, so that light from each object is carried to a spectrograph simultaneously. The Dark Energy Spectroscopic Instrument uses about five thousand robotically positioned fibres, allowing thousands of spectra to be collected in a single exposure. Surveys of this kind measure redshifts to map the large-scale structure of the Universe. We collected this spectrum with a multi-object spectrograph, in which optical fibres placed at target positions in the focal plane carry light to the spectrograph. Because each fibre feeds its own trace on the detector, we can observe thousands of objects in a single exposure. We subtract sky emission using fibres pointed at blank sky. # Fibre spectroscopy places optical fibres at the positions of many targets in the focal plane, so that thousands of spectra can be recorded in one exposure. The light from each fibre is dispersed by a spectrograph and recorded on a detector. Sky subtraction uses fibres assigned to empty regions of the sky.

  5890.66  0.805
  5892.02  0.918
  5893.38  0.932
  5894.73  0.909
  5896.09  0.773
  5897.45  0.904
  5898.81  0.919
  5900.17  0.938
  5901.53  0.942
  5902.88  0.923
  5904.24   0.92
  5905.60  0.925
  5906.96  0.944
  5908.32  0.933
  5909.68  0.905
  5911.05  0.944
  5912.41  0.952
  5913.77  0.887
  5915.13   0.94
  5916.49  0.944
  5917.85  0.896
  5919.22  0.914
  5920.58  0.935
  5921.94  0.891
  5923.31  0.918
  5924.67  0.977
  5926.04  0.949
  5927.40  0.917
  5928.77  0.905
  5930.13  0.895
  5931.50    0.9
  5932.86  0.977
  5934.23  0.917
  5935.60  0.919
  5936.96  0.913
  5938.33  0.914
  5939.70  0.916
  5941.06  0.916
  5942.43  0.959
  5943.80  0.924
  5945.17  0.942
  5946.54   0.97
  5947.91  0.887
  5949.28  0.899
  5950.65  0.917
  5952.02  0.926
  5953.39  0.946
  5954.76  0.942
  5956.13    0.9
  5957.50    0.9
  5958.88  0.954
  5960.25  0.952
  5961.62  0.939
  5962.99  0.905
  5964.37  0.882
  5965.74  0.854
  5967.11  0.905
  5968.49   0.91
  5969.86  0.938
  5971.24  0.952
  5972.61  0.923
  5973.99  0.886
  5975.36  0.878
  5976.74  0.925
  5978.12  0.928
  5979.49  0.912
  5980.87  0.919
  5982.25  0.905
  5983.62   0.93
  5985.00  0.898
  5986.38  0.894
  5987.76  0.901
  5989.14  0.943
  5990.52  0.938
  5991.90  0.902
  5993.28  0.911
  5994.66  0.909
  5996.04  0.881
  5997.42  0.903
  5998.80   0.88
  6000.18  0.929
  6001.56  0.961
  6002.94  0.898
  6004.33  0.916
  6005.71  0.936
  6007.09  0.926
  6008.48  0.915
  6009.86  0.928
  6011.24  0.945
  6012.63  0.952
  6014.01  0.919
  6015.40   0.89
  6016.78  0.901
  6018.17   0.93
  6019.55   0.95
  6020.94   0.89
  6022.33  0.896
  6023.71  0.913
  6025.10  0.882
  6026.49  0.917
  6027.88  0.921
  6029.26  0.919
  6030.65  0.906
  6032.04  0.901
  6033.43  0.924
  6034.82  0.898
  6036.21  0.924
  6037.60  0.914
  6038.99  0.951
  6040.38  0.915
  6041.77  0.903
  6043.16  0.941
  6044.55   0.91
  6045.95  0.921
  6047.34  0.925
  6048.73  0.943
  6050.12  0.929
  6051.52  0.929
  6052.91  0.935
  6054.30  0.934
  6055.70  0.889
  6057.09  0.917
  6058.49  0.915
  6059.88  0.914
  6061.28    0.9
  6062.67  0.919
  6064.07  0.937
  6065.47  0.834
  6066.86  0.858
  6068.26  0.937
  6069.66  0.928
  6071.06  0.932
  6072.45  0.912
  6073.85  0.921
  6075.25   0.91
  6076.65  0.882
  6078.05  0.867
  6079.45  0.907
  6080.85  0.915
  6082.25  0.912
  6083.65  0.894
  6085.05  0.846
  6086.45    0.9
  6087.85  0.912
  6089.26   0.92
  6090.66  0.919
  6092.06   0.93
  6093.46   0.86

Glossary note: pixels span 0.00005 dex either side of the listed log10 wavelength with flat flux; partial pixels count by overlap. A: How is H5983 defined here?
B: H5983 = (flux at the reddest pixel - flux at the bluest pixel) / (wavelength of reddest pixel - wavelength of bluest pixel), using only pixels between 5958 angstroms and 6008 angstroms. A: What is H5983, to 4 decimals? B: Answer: -0.0006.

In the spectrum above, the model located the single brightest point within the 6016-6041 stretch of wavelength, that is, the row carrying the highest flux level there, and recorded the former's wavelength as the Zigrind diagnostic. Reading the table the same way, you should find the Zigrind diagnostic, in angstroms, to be 6038.99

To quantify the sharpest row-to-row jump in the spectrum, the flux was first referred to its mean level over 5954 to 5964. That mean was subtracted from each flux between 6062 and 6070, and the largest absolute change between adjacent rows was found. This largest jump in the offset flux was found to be 0.10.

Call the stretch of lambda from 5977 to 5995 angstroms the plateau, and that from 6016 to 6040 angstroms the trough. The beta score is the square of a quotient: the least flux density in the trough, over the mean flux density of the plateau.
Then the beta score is 0.930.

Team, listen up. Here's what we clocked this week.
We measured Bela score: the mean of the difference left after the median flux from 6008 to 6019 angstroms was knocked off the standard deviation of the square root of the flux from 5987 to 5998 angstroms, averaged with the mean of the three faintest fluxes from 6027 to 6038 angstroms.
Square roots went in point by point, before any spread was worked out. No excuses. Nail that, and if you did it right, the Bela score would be -0.006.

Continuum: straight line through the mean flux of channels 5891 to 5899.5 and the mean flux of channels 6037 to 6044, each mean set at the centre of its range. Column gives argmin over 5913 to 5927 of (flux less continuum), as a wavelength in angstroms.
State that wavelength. 5913.77 angstroms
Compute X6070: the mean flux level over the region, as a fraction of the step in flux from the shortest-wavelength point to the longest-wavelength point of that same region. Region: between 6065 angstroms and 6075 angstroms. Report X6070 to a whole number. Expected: 10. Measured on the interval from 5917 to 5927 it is 17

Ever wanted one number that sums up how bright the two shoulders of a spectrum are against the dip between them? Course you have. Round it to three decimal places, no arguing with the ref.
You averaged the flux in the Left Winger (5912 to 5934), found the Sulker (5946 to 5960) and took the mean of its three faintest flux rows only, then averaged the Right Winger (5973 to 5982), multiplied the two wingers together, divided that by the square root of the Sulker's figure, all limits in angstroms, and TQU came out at 0.887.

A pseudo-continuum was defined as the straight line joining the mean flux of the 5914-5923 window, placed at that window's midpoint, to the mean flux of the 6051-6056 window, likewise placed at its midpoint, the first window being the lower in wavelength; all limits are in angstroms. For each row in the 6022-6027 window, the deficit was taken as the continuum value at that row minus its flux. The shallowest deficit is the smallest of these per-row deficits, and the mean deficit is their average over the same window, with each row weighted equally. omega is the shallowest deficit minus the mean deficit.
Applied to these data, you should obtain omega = -0.015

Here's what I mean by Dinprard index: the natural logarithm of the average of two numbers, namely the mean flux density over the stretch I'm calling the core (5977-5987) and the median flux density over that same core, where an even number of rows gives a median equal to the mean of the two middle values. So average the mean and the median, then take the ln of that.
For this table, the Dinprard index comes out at -0.092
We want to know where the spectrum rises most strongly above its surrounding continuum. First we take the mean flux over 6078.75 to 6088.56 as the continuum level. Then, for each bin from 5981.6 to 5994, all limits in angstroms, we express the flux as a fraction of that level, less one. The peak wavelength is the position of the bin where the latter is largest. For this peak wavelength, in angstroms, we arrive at 5989.14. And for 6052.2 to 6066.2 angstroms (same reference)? 6064.07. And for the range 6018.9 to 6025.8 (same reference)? 6019.55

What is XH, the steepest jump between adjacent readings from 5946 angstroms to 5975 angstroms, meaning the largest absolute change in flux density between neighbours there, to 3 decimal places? 0.083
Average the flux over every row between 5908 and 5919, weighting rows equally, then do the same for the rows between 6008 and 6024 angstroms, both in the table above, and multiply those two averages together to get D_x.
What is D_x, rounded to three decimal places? 0.850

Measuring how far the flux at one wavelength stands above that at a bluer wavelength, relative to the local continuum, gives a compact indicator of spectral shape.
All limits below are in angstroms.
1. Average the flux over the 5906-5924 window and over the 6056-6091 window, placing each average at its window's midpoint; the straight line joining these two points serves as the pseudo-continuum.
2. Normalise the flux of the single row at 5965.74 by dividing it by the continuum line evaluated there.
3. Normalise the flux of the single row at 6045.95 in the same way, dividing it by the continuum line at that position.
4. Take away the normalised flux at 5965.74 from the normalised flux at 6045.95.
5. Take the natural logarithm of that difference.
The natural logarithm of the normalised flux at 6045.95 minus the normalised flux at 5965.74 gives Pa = -2.5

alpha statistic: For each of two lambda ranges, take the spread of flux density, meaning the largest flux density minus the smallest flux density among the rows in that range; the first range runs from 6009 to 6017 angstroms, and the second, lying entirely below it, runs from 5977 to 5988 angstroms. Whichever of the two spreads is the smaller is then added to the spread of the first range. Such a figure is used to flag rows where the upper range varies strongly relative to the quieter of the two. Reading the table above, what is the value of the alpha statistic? 0.10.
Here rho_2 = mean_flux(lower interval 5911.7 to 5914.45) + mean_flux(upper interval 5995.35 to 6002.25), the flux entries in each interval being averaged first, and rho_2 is 1.83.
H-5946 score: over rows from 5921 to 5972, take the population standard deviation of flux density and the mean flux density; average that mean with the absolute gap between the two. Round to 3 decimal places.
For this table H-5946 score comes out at 0.909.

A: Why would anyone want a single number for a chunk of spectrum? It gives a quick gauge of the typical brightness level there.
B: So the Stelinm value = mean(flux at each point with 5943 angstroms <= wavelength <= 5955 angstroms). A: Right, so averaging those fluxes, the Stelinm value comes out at 0.928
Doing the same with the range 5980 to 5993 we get 0.914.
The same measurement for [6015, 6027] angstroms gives 0.908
